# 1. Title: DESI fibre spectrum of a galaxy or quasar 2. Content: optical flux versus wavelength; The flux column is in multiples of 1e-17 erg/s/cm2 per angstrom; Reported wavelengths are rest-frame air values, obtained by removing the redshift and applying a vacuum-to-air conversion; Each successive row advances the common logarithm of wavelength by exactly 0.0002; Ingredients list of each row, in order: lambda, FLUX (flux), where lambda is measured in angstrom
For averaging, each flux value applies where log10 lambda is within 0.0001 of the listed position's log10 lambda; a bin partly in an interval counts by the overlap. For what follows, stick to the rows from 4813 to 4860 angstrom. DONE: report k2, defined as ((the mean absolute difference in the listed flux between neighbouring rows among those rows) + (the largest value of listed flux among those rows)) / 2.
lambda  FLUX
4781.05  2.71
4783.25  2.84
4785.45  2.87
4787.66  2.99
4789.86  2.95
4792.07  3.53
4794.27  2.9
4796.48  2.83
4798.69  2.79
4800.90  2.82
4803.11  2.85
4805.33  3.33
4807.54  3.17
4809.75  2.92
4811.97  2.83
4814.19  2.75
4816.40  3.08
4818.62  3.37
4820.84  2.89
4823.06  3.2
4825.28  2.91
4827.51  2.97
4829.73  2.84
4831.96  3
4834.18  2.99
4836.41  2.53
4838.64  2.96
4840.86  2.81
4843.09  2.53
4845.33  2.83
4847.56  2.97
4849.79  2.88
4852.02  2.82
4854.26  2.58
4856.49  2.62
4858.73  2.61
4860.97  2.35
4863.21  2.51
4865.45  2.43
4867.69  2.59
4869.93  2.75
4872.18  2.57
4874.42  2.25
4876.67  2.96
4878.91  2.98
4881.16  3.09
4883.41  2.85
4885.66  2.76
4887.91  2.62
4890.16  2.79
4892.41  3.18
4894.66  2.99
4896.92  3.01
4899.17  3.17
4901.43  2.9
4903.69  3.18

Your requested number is 1.79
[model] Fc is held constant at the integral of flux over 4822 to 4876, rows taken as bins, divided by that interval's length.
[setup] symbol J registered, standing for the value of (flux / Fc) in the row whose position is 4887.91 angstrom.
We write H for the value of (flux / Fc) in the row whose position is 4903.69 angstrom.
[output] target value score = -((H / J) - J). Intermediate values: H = 1.16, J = 0.96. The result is -0.25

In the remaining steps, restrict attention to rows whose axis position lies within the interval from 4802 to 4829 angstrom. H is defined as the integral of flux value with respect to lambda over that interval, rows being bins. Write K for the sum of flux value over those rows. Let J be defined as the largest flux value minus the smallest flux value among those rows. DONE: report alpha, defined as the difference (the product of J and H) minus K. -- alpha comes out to 14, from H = 82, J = 0.62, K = 36.3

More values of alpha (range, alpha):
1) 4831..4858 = 2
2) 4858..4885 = 28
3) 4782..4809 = 24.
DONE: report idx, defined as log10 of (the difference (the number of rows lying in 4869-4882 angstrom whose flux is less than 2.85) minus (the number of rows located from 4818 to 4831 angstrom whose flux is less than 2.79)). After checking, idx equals 0.5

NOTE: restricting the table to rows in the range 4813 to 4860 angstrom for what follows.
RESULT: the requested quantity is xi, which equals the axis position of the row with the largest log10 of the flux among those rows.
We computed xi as 4818.62 angstrom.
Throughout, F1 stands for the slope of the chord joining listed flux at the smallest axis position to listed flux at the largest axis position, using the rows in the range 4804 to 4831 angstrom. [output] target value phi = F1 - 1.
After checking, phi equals -1.02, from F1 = -0.02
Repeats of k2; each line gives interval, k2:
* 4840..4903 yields 1.68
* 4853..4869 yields 1.37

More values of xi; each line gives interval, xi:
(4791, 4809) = 4792.07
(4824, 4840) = 4831.96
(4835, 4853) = 4847.56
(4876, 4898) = 4892.41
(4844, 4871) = 4847.56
